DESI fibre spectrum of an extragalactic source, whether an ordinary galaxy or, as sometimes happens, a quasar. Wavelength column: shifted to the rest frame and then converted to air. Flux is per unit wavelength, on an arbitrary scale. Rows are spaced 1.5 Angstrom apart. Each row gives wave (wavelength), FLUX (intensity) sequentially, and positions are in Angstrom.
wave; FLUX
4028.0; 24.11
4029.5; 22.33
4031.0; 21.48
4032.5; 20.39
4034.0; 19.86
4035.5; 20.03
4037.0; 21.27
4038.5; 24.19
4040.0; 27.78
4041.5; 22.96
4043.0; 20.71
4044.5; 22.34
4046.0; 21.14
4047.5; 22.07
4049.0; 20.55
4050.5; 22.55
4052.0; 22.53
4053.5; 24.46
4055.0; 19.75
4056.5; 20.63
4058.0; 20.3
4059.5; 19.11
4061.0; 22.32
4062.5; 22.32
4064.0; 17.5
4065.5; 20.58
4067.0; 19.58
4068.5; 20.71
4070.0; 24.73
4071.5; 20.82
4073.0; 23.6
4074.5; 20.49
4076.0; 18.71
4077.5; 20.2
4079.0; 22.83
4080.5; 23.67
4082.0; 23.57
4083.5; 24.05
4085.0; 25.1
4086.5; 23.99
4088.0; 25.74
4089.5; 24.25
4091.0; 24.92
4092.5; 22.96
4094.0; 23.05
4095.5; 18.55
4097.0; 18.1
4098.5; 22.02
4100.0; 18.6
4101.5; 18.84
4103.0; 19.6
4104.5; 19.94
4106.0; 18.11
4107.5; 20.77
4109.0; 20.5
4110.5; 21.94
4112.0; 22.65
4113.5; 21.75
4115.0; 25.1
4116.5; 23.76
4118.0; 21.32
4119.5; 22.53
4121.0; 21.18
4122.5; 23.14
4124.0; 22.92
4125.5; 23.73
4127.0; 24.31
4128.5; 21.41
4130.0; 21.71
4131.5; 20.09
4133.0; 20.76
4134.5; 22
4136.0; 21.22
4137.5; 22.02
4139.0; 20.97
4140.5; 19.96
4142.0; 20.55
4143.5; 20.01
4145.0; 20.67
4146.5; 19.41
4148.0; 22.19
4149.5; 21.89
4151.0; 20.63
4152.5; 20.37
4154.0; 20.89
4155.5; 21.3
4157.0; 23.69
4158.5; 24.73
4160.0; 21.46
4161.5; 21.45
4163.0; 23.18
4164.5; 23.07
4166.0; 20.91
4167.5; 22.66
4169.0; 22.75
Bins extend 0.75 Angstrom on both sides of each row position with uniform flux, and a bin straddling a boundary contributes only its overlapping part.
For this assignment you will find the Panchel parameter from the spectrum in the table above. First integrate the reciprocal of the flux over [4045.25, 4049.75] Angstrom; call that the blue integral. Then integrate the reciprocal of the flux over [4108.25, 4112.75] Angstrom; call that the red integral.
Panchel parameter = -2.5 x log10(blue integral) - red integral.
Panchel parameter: 1.48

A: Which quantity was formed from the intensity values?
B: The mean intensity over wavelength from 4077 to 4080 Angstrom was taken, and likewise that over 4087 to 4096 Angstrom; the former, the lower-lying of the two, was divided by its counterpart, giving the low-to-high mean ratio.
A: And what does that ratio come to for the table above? 0.93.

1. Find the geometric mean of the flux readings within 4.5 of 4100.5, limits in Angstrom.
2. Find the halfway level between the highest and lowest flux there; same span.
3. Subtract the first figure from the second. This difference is 0.58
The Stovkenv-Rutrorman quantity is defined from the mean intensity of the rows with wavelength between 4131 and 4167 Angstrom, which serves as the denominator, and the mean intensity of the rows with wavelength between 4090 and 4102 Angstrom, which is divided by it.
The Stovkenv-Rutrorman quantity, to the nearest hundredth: 0.98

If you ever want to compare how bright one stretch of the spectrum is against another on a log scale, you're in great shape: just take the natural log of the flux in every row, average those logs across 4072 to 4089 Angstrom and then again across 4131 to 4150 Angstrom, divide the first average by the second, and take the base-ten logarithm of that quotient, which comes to 0.012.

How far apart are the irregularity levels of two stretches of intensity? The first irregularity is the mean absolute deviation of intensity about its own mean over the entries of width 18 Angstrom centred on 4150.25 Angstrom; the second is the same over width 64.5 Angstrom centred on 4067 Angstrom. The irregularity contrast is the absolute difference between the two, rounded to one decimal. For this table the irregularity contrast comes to 0.7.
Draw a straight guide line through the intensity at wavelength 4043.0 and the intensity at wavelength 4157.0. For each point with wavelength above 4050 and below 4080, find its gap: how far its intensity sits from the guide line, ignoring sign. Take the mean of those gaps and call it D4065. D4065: 1.65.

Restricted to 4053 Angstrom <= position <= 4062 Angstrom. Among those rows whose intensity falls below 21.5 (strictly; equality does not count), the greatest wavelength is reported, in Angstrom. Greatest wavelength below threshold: 4059.5 Angstrom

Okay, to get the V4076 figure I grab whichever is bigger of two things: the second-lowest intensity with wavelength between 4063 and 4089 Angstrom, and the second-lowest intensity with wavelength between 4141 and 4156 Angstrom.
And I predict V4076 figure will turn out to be 20.0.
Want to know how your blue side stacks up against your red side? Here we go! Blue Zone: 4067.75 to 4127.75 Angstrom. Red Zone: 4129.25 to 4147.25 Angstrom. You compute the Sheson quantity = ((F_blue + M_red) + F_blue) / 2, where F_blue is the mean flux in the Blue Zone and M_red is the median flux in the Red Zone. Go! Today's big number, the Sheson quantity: 32.4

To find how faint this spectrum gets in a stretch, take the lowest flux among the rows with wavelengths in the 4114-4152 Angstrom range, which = 19.41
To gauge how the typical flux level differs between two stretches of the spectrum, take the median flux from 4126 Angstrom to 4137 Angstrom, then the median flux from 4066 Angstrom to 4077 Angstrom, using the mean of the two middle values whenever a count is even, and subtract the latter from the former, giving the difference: 0.7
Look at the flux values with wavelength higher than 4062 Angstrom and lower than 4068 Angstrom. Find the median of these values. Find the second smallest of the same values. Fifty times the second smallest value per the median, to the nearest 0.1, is 48.8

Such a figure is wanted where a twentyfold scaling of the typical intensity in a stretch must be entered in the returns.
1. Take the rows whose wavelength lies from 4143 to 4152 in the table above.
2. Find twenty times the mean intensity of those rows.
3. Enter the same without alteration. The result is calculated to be 416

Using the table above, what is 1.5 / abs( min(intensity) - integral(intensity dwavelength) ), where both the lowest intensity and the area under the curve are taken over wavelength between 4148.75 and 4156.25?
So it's 0.0109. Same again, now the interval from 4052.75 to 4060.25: 0.0109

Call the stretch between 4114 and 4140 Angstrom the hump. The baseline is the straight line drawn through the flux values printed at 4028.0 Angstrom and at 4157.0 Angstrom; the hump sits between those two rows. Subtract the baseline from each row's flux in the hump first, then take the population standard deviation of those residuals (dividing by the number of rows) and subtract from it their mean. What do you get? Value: 2.9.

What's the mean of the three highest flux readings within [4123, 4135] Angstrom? 23.7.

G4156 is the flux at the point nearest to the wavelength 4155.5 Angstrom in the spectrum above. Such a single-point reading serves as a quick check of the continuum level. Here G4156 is 21.3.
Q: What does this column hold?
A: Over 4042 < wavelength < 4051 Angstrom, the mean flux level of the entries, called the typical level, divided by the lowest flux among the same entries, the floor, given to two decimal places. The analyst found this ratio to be 1.05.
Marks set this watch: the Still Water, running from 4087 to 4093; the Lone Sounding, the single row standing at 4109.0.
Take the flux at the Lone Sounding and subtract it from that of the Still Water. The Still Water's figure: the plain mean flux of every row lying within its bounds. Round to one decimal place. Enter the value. 4.0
